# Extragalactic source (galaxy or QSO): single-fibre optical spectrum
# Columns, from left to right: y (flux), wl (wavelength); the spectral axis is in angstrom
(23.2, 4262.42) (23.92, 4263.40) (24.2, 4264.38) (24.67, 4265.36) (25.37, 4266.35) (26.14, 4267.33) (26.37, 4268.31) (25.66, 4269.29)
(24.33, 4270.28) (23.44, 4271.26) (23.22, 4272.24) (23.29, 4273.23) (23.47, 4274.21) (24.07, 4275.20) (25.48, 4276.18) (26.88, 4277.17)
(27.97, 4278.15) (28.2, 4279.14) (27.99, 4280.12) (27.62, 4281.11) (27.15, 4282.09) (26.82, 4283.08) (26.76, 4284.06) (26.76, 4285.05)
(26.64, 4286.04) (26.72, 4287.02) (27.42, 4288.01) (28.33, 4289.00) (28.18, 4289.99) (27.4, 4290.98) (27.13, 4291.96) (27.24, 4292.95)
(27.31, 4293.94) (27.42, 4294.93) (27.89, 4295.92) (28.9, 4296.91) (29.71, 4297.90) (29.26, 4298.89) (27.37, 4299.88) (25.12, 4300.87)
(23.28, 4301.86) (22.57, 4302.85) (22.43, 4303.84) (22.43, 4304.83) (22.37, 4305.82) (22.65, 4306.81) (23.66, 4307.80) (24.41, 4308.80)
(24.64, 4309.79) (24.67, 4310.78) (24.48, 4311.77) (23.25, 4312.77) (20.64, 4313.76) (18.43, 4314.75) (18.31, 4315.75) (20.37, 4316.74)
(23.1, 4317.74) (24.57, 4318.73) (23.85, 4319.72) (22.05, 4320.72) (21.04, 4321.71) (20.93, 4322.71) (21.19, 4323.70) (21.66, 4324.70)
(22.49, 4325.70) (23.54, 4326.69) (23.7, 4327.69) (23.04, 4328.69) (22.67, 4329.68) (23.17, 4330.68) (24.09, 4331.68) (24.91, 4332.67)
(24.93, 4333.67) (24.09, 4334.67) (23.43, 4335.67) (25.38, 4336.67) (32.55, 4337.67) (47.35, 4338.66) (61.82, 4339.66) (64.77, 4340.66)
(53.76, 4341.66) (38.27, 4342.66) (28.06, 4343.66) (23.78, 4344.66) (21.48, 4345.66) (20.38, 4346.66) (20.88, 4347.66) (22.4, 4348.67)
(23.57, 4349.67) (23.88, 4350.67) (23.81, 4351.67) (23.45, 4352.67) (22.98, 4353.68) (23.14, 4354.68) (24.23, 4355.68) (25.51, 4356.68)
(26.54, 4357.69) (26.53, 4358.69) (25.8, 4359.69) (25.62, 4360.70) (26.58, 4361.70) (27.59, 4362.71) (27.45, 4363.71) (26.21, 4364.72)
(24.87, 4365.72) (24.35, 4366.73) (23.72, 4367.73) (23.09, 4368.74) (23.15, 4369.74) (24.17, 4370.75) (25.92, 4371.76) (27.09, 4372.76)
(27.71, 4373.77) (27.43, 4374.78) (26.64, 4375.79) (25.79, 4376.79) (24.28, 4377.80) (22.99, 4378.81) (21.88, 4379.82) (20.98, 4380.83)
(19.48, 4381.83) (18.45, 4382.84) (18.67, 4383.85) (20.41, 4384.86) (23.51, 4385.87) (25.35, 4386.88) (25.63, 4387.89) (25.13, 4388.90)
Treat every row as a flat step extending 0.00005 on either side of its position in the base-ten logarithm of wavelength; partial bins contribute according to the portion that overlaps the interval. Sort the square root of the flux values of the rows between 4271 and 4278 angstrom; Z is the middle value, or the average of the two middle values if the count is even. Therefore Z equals 4.84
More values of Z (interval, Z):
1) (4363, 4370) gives 4.93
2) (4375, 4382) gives 4.79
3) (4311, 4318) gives 4.54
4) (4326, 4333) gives 4.85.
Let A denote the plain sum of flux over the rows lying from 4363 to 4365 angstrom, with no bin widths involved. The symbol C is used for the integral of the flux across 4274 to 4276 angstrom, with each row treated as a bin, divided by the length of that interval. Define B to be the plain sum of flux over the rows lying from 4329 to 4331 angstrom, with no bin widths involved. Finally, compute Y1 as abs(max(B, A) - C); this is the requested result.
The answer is 30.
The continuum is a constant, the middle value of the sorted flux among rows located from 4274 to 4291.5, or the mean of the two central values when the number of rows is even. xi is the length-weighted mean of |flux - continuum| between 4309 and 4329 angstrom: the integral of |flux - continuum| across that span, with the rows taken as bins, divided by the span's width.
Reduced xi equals 4.7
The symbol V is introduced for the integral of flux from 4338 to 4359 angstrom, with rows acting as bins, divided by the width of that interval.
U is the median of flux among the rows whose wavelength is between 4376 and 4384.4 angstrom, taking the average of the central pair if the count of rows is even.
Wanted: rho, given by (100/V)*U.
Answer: 69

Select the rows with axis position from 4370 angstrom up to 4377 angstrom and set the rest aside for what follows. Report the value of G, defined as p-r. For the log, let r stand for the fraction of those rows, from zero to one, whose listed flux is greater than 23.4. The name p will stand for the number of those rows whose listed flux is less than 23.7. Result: -1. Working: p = 0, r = 1.0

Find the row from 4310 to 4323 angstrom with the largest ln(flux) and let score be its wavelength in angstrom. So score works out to 4310.78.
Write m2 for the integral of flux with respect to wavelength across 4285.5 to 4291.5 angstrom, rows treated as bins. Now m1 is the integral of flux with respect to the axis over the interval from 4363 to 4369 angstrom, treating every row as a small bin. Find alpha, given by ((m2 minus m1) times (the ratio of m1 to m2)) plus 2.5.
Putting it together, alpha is 15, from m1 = 151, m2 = 165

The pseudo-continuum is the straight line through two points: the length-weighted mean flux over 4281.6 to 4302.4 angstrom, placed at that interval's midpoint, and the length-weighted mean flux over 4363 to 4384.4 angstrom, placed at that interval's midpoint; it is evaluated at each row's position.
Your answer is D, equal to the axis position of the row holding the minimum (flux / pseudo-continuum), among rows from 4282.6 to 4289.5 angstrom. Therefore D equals 4286.04 angstrom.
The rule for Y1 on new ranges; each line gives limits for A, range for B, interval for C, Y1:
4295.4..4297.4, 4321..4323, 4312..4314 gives 34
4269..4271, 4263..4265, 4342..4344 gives 15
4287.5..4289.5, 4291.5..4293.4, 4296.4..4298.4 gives 26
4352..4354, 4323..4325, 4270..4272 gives 23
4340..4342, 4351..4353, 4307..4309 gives 95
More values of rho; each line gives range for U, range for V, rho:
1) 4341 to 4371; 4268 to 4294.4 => 92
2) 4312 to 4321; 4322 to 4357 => 79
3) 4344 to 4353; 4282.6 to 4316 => 92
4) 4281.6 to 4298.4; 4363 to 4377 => 107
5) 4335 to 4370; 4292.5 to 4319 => 102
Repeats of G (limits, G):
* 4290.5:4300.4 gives -1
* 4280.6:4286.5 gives -1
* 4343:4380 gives 11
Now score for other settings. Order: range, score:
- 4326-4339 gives 4338.66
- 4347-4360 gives 4357.69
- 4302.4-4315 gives 4310.78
